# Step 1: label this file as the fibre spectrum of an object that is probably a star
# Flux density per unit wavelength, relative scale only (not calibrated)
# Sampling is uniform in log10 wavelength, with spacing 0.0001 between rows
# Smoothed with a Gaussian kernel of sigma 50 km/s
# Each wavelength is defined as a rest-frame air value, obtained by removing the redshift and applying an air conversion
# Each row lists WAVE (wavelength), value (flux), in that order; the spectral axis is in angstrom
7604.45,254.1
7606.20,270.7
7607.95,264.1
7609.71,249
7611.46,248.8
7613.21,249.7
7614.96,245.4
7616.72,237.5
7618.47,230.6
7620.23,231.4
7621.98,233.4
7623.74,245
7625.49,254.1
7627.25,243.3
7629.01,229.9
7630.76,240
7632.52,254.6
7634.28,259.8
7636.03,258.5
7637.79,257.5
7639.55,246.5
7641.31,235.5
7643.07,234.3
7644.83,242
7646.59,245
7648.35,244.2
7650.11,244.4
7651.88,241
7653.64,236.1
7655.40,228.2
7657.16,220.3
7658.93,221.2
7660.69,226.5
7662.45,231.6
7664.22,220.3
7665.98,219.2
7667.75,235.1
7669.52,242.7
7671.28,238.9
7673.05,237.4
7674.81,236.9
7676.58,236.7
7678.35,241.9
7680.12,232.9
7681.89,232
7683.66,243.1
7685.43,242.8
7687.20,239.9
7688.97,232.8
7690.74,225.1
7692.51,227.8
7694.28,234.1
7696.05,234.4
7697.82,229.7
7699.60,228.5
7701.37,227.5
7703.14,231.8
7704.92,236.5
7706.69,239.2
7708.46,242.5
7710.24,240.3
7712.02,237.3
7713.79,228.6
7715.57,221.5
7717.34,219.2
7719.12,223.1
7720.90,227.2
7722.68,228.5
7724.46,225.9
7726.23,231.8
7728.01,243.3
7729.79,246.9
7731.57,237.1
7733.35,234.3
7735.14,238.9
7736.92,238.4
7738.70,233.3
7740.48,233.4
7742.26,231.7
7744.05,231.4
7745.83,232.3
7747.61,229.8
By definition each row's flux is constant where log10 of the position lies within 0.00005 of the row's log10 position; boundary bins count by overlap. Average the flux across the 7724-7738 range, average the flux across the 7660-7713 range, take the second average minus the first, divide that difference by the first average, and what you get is -0.01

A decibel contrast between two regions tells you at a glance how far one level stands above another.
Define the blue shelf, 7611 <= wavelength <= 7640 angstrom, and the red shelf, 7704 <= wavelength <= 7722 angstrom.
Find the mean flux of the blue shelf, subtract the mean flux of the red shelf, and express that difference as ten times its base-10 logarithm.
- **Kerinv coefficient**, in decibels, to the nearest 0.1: 11.3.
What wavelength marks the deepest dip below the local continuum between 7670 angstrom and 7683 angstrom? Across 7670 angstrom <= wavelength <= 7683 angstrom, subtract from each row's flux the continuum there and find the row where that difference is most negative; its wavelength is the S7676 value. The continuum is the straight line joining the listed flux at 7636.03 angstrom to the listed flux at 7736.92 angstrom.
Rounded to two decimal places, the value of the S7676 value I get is 7681.89 angstrom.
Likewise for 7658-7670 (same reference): 7665.98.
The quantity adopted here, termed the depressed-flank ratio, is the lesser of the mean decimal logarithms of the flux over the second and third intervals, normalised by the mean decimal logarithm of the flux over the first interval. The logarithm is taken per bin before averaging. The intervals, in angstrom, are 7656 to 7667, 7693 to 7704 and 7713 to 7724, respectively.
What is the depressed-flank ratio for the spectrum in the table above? 1.00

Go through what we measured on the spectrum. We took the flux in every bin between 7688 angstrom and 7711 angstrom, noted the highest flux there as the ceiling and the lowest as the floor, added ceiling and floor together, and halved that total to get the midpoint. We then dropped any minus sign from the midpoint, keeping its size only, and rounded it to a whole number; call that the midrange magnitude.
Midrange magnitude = 234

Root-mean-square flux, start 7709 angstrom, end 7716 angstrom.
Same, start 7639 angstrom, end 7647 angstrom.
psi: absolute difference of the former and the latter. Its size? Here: 8.7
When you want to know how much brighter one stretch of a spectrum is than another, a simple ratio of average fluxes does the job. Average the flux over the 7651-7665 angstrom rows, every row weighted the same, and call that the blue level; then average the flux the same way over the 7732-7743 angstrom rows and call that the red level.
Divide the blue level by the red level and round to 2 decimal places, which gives 0.97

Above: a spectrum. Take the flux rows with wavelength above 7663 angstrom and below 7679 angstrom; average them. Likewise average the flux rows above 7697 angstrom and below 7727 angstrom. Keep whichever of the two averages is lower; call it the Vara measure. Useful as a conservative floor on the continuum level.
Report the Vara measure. 231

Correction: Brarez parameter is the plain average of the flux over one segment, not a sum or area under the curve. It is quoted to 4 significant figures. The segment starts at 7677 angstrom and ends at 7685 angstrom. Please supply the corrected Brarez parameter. 237.5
